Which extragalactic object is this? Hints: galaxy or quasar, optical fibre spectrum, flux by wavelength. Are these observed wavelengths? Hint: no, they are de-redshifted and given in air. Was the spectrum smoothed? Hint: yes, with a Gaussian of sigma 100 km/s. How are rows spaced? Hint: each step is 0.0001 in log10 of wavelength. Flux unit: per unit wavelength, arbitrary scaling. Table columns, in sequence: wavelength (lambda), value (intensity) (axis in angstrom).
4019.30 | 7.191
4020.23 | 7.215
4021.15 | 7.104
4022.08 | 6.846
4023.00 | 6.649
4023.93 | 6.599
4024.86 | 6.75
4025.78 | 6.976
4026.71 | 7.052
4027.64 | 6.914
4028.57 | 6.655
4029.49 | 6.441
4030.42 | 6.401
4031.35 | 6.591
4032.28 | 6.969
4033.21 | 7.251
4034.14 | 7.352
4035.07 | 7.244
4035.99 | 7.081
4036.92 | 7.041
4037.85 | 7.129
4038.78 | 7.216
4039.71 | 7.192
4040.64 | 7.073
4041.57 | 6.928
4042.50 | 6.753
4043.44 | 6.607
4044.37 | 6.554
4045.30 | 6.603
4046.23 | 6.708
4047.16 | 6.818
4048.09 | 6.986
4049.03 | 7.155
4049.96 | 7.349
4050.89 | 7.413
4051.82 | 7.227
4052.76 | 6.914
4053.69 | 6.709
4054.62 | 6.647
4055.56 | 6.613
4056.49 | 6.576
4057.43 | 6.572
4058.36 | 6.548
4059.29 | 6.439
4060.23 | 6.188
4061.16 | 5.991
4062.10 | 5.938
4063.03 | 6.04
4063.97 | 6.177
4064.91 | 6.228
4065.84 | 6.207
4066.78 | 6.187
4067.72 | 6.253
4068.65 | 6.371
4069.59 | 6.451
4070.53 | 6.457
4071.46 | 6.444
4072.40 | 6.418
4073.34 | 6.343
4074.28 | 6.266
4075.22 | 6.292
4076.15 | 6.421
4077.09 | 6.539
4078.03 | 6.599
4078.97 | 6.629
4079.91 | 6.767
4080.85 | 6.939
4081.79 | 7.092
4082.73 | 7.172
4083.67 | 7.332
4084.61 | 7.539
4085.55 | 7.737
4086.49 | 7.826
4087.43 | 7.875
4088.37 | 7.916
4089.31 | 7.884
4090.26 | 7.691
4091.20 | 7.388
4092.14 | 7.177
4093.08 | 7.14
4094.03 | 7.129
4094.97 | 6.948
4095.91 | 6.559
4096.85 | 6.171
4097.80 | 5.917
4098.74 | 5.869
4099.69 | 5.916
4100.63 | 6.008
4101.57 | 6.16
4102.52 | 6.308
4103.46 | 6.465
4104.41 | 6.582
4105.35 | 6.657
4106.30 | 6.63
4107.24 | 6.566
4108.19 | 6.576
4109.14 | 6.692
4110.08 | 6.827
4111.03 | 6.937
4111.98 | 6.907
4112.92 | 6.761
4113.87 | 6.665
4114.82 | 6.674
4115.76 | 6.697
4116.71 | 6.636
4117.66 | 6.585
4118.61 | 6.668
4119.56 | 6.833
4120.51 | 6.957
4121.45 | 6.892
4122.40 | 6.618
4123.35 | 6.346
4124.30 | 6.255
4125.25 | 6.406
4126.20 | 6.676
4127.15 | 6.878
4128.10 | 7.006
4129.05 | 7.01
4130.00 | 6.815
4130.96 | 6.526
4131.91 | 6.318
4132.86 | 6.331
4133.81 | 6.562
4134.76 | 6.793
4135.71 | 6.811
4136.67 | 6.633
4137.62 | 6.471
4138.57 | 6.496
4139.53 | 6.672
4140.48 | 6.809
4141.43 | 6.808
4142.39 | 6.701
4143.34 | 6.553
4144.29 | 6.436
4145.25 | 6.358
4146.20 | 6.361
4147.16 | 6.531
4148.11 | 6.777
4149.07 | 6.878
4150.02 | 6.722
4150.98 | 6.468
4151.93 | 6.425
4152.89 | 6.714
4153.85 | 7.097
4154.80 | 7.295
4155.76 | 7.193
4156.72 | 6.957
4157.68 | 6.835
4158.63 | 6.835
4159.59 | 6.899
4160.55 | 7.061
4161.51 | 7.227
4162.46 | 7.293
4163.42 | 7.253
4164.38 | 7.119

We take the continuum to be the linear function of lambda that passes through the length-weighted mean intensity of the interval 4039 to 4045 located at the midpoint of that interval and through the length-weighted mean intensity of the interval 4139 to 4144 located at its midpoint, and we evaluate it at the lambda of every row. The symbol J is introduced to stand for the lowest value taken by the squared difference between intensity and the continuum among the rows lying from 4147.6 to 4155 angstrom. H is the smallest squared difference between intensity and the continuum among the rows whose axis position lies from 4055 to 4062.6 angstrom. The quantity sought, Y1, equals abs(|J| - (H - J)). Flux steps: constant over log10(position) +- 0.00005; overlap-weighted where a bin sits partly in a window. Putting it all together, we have 0.046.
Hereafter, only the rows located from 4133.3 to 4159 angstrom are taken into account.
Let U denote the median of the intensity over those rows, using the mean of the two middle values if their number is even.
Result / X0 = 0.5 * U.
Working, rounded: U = 6.71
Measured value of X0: 3.36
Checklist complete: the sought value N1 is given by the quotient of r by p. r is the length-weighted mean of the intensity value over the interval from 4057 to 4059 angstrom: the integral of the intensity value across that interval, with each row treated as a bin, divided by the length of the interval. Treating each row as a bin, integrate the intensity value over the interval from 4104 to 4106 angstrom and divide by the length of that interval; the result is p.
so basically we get 0.99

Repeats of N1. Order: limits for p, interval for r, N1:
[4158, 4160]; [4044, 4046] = 0.96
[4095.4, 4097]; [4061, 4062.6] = 0.93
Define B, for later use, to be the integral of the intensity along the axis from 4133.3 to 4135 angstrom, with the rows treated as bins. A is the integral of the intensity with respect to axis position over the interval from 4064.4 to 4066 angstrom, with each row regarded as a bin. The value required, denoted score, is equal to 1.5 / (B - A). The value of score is 1.1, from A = 10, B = 11.3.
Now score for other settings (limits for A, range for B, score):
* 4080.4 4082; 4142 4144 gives 0.7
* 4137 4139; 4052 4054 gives 2.1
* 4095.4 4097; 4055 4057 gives 0.5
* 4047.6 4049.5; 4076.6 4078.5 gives -1.6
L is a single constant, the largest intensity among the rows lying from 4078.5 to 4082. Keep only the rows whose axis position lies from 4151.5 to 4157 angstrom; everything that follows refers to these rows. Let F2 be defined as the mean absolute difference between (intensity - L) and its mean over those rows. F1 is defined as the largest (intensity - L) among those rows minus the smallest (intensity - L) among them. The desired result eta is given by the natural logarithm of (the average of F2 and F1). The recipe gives -0.58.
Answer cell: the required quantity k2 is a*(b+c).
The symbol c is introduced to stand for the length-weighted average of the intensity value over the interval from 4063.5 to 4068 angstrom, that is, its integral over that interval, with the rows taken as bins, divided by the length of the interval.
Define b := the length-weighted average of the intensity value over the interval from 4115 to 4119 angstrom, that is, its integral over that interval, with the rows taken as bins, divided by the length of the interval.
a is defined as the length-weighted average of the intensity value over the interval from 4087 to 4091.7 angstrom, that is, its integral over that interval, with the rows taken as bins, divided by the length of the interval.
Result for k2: 99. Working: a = 7.7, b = 6.65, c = 6.20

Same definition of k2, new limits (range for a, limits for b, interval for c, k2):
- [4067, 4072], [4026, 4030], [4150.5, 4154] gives 86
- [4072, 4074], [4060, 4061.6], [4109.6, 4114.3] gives 82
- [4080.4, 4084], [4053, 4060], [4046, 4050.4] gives 97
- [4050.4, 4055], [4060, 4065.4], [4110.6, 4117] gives 90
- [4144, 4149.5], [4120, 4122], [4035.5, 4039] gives 92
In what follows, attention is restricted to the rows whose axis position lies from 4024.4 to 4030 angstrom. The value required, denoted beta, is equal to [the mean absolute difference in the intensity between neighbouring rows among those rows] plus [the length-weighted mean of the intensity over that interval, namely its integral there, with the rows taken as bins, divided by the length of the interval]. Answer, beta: 6.98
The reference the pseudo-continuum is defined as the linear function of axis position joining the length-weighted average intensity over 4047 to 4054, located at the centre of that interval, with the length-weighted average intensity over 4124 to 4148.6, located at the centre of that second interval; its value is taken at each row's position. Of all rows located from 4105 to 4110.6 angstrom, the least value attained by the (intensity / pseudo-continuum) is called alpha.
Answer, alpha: 0.969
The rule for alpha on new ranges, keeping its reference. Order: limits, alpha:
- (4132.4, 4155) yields 0.954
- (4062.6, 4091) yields 0.860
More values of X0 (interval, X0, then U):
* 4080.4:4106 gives 3.55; 7.09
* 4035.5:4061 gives 3.41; 6.82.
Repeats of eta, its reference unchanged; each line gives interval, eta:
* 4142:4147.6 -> -1.50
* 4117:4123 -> -1.37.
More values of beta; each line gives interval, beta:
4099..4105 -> 6.37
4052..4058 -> 6.76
